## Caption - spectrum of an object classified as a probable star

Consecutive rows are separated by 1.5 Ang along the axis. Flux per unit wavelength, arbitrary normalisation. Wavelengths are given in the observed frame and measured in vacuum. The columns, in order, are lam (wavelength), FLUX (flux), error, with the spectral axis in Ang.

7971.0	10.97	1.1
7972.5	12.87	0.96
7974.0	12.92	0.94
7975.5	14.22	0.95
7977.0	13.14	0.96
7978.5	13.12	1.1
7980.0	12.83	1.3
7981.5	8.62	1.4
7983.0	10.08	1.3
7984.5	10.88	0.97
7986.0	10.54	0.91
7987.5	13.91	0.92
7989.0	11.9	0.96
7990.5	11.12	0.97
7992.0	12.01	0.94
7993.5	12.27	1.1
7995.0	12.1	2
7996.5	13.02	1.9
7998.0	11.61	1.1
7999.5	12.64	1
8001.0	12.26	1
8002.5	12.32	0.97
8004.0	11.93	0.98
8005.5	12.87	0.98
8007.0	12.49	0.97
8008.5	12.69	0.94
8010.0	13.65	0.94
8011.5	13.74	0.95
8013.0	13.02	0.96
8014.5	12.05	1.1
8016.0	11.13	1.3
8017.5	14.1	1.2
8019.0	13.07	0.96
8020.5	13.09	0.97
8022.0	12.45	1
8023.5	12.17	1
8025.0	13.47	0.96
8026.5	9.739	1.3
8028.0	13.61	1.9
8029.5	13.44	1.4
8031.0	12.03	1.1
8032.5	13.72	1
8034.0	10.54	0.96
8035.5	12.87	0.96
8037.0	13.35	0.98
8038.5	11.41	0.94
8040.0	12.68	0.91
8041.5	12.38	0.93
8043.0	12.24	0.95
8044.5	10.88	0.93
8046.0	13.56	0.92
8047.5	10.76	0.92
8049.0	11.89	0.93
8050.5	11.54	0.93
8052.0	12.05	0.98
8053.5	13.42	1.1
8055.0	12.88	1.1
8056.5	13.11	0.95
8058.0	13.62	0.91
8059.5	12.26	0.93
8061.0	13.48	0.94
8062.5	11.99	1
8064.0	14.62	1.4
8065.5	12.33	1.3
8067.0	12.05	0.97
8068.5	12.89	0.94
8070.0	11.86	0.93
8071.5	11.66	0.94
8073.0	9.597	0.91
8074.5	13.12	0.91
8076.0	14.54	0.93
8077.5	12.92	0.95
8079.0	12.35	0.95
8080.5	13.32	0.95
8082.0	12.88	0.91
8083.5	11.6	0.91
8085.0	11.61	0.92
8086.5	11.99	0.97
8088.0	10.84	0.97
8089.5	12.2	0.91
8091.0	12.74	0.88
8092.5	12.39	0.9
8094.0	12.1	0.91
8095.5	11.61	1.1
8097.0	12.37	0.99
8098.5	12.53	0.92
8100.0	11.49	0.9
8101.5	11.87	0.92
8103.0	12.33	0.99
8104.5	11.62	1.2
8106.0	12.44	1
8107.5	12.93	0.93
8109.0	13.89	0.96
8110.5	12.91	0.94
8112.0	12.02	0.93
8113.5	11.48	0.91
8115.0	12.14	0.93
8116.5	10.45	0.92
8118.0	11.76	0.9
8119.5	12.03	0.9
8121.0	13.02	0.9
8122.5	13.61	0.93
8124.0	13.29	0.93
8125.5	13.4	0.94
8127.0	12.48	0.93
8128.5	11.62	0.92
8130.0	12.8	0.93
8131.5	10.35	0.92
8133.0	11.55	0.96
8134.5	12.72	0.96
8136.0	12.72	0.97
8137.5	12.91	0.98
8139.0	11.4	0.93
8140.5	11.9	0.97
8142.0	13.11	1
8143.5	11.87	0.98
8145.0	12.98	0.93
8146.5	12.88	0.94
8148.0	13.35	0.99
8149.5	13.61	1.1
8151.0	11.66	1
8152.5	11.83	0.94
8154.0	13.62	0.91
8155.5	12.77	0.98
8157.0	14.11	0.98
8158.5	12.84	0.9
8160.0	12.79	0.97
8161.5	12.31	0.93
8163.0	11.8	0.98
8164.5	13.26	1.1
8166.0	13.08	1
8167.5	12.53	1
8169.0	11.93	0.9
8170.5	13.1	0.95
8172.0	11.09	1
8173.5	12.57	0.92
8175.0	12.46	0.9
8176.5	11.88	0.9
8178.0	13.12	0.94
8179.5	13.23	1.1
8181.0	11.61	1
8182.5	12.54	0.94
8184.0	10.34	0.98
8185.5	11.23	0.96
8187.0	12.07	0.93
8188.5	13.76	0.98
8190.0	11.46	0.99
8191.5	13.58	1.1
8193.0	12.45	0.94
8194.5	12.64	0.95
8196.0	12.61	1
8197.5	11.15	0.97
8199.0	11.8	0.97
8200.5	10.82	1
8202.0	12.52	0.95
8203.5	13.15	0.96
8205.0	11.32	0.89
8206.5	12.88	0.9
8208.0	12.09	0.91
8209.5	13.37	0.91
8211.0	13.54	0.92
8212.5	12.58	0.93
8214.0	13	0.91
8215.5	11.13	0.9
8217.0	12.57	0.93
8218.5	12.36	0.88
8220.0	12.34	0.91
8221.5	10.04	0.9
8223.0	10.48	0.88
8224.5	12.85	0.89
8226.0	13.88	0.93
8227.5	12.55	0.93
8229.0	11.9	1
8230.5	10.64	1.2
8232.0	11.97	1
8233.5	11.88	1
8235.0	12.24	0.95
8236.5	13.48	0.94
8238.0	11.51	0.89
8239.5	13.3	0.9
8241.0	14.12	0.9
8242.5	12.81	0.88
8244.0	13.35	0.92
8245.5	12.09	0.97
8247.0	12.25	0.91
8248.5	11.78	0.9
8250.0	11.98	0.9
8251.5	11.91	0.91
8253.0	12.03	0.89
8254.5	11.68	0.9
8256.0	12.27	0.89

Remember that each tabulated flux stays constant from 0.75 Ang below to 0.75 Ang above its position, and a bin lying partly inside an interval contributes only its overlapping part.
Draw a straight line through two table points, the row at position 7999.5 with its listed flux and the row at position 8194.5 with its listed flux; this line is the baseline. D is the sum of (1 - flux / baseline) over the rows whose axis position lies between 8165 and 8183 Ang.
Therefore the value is 0.20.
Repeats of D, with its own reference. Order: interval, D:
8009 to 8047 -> 0.13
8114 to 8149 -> 0.50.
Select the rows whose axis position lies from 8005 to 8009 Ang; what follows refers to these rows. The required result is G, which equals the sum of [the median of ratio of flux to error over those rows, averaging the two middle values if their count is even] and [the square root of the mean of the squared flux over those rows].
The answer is 25.8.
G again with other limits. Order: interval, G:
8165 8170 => 25.6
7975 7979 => 27.2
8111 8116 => 24.8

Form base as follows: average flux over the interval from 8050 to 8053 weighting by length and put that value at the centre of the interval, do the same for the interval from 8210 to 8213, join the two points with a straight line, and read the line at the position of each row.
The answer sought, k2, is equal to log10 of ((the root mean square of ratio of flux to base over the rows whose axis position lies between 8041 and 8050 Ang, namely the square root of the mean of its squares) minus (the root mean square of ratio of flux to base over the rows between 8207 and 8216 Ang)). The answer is -1.4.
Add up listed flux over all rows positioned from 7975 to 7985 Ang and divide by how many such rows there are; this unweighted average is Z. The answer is 11.8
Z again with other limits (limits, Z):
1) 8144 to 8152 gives 12.9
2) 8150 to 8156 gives 12.5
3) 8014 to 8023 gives 12.6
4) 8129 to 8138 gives 12.2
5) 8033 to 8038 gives 12.3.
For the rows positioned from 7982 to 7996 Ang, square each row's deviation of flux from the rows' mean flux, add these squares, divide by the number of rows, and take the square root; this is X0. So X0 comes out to 1.08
